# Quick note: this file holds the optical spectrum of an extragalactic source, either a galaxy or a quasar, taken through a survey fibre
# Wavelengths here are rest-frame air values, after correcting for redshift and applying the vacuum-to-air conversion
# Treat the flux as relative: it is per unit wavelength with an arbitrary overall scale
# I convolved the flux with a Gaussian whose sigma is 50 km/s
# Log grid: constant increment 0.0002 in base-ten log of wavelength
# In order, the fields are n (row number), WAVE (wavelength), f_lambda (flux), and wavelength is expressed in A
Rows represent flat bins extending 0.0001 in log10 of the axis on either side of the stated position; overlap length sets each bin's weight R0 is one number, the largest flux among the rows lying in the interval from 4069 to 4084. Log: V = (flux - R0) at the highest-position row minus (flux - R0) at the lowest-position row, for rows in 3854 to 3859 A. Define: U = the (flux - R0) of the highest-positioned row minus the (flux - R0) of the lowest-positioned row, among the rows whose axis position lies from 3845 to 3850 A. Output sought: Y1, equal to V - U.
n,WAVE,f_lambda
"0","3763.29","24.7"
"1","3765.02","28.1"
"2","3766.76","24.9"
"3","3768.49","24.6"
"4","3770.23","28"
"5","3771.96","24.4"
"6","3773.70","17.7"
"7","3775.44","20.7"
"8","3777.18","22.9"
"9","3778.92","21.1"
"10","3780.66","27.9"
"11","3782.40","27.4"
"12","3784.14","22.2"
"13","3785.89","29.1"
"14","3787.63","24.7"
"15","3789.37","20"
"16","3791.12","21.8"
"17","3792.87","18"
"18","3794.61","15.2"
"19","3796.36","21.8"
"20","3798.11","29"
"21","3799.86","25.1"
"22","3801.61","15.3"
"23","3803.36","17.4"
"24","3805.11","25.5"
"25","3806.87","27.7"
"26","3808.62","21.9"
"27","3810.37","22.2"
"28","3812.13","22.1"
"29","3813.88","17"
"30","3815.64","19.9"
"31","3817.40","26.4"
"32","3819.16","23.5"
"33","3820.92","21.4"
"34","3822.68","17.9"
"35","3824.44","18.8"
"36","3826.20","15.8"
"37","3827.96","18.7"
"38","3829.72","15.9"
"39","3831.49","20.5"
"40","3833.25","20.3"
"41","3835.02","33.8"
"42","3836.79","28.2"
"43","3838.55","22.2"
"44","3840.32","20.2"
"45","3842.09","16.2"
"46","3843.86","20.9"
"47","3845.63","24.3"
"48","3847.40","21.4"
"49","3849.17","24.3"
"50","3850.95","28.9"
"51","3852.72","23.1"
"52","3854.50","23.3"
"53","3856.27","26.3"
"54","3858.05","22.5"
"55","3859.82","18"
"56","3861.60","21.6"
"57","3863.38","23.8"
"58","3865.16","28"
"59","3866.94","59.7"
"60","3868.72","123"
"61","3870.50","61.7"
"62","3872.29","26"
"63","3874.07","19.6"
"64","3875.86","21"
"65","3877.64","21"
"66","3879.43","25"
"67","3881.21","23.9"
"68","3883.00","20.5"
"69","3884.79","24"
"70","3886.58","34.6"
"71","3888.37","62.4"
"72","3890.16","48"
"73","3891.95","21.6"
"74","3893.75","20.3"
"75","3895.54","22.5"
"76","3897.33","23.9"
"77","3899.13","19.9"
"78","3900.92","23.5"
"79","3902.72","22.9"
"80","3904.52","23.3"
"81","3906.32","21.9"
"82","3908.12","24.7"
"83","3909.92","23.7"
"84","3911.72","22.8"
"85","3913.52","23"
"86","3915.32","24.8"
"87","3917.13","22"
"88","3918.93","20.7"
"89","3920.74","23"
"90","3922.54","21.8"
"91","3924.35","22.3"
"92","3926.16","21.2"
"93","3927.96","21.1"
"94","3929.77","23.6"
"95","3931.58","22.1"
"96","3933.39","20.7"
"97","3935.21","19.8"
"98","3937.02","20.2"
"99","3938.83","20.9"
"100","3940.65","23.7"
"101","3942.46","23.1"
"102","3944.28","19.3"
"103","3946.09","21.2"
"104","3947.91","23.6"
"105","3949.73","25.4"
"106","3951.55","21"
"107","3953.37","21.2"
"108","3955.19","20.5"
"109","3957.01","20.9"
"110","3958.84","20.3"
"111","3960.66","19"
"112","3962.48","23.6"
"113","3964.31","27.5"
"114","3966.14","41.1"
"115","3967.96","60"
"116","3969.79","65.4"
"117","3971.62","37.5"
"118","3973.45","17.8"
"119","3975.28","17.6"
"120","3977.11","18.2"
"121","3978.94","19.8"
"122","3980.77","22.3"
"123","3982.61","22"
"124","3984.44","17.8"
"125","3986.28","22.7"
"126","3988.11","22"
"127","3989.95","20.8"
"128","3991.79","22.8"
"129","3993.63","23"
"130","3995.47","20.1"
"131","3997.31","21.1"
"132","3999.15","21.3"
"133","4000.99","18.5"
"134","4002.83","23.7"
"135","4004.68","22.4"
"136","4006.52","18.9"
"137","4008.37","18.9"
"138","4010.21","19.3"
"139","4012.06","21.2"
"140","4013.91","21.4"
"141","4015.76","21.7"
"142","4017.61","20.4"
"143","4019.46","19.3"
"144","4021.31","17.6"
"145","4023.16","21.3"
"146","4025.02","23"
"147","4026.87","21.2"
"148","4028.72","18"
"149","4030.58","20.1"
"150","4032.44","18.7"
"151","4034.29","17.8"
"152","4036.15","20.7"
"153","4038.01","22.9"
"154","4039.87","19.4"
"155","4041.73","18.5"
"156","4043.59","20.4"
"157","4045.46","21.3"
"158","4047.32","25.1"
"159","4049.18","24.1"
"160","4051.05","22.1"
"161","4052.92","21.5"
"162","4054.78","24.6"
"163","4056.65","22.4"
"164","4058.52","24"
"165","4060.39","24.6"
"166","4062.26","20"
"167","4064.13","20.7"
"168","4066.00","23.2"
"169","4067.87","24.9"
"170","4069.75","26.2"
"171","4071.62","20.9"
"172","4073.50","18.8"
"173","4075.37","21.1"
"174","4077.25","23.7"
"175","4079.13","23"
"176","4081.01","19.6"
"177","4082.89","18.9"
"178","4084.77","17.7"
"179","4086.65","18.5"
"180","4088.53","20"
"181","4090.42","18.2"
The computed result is -1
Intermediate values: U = 0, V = -0.8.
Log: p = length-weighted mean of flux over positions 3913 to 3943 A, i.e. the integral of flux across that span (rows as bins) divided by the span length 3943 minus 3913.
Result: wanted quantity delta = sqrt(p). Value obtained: 4.7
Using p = 22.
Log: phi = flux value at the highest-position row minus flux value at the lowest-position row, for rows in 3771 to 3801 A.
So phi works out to 1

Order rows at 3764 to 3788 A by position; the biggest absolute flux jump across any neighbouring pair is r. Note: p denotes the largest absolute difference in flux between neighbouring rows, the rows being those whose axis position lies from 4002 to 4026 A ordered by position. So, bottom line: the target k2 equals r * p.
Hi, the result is 26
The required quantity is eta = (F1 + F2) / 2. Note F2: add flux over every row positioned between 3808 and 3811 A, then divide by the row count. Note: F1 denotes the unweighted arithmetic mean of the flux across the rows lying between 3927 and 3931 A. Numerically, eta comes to 22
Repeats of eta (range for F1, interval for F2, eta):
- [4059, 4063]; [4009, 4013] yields 21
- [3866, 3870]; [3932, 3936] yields 56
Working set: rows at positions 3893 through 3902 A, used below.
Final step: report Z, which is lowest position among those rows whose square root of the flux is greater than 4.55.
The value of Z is 3895.54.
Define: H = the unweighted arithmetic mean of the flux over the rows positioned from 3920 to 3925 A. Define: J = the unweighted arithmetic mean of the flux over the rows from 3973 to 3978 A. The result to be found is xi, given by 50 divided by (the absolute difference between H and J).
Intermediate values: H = 22.4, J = 17.9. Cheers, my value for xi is 11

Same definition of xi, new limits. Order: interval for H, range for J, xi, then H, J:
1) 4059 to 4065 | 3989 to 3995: 115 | 21.8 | 22.2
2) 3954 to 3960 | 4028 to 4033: 31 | 20.6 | 18.9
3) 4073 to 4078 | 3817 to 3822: 19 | 21.2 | 23.8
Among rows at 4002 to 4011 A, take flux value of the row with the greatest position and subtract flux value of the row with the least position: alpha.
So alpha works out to -4.4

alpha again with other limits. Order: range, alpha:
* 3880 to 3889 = 38.5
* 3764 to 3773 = -3.7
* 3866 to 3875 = -40.1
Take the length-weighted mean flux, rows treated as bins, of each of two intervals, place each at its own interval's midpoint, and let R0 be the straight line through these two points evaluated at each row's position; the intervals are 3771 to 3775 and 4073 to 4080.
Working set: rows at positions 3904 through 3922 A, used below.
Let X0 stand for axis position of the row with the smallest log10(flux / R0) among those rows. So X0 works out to 3918.93 A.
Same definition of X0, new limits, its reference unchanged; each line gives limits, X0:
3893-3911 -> 3899.13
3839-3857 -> 3842.09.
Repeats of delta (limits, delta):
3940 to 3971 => 5.3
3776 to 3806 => 4.8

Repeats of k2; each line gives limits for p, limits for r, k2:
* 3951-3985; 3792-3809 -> 273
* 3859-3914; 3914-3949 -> 241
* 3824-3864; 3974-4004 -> 70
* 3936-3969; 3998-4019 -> 98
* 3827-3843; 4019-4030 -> 50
